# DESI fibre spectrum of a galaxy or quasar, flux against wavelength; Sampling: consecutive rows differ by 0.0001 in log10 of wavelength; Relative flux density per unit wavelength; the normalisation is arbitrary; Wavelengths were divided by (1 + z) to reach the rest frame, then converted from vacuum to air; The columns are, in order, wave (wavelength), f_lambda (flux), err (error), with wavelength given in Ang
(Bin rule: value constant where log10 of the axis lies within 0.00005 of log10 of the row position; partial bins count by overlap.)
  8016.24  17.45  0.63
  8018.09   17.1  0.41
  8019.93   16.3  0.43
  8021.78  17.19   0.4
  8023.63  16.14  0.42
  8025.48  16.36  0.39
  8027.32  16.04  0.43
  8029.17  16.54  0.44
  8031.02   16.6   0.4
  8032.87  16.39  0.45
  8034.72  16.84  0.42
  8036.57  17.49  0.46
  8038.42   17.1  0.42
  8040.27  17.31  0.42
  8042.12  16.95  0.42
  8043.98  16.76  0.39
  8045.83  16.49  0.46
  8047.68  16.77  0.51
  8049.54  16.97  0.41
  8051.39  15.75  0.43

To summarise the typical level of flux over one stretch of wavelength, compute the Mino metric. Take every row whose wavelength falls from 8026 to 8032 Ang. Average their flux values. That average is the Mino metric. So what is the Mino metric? 16.4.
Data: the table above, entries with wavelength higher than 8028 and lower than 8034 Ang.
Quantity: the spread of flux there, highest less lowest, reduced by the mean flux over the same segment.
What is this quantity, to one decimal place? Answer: -16.3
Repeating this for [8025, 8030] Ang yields -15.8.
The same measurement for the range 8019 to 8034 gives -15.3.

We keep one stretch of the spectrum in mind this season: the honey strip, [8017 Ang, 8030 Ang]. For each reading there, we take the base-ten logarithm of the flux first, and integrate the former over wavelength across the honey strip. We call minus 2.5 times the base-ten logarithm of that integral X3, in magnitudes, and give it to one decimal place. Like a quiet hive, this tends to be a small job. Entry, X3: -3.0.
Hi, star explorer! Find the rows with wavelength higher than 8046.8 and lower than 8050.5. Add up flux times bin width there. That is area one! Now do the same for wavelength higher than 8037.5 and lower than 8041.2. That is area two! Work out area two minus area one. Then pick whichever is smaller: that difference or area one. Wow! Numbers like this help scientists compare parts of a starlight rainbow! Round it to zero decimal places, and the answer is 1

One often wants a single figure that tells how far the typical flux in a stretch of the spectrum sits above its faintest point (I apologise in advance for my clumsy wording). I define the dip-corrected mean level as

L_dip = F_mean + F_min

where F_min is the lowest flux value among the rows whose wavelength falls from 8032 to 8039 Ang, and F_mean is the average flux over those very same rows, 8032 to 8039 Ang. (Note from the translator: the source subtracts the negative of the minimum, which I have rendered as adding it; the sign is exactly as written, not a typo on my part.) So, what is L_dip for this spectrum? 33.3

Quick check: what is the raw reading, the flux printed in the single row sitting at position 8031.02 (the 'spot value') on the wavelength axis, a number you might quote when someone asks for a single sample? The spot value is 16.6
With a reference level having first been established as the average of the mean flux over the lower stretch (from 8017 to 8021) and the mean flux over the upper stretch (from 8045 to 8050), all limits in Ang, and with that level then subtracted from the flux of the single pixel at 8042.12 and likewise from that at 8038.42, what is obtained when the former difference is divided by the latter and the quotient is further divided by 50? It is 0.012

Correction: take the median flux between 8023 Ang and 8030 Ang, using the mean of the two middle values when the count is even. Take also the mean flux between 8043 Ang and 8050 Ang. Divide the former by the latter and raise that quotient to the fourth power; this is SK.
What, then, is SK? 0.89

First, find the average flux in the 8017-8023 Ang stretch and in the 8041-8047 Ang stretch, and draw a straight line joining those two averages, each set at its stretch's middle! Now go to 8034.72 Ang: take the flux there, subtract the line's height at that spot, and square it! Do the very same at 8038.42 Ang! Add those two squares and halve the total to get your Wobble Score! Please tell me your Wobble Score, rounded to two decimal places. 0.06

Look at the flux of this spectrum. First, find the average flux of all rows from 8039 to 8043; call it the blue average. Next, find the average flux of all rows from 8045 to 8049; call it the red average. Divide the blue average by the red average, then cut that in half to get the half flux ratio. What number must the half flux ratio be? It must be 0.515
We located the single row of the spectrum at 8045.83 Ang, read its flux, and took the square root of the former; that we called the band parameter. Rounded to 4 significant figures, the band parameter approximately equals 4.061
